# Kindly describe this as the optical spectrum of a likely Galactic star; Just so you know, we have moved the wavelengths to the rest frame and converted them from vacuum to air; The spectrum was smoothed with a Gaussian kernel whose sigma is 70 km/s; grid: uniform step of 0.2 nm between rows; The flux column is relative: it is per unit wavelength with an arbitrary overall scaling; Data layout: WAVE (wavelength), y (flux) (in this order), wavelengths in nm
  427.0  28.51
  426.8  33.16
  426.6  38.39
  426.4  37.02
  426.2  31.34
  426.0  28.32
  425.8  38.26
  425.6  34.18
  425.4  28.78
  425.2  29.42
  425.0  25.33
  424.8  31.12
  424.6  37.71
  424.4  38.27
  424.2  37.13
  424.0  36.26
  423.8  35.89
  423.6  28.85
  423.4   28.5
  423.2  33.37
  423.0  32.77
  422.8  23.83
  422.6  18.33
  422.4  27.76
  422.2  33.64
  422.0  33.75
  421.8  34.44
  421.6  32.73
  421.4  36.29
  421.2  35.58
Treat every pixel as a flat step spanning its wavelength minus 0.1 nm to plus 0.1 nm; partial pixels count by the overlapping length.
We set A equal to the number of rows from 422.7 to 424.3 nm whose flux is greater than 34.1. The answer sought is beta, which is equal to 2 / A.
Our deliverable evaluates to 0.67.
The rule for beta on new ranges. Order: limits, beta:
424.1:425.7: 0.50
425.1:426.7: 0.50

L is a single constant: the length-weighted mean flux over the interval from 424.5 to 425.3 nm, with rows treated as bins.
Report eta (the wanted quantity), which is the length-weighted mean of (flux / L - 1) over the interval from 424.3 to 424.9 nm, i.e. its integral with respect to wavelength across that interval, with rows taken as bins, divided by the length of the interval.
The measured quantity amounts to 0.16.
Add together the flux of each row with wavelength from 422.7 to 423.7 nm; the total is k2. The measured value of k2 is 147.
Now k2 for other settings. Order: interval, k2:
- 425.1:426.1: 159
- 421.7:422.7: 148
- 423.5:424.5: 176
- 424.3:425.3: 162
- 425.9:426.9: 168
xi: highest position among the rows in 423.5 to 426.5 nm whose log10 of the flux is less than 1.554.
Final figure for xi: 426.2 nm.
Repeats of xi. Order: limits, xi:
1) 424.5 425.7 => 425.6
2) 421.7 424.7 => 423.6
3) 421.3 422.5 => 422.4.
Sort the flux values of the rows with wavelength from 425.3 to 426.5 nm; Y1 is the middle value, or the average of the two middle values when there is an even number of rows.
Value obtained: 33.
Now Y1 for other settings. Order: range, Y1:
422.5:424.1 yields 31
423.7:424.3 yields 36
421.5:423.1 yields 33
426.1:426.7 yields 37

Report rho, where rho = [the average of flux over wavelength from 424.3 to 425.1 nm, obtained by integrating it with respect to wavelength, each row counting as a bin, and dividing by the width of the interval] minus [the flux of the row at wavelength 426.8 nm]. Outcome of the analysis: 0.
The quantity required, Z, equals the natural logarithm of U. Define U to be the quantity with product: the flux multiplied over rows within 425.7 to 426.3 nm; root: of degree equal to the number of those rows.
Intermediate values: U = 32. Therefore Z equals 3.48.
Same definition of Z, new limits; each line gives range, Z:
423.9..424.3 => 3.60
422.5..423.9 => 3.34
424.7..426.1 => 3.42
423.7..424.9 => 3.58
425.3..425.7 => 3.45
